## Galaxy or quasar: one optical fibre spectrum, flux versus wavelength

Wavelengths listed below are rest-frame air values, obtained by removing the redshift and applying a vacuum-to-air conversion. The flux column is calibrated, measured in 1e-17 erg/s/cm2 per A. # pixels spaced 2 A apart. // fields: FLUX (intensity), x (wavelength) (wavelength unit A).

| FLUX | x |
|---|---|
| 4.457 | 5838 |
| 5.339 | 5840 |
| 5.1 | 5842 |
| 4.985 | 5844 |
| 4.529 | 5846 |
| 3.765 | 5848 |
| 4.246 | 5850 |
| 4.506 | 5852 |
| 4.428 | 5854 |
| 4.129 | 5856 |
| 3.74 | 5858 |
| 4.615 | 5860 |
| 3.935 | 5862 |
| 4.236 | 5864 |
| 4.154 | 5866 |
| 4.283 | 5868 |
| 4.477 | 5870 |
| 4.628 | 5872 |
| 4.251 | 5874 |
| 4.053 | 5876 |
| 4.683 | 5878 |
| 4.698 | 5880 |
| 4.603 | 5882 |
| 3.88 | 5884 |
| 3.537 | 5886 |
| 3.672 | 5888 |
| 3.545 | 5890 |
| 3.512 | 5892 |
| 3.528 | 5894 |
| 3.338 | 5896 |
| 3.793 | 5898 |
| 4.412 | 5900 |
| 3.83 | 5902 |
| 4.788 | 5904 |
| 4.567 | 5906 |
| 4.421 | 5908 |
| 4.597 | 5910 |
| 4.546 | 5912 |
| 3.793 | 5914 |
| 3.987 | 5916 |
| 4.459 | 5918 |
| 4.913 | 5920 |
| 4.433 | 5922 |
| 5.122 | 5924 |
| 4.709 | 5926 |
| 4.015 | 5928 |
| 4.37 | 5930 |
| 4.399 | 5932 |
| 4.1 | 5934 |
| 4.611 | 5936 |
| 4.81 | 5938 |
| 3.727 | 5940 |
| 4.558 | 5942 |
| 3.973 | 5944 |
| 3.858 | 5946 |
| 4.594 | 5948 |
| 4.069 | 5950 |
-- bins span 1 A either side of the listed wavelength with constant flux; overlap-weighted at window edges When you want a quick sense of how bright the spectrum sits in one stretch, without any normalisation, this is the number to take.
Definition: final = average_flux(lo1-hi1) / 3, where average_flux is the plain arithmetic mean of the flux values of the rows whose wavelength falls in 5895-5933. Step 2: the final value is 1.45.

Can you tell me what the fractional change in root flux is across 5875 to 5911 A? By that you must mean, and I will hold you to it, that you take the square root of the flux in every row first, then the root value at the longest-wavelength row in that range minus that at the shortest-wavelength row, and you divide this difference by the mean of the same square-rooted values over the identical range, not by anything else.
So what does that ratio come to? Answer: 0.065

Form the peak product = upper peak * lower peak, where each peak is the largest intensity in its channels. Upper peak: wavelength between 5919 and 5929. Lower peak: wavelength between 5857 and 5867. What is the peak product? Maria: 23.6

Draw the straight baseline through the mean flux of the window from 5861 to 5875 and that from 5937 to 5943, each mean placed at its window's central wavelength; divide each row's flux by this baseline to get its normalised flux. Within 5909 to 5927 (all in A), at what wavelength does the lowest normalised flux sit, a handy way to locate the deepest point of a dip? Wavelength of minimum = 5914 A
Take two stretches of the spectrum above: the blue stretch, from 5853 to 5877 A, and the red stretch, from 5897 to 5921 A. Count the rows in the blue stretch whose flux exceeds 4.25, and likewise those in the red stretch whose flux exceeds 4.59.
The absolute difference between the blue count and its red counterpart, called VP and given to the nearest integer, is 3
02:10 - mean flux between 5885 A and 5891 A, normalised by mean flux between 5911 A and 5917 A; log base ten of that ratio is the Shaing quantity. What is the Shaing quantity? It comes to -0.06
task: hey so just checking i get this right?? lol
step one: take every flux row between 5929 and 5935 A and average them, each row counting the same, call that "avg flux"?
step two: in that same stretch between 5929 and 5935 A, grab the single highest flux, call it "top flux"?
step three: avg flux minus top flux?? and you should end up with -0.11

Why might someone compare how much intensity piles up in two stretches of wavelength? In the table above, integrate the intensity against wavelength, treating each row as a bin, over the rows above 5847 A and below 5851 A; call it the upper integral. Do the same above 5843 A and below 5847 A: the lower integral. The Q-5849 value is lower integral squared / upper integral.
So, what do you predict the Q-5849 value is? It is 23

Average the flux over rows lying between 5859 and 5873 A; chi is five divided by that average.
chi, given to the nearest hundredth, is 1.15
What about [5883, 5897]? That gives 1.40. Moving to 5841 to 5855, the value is 1.11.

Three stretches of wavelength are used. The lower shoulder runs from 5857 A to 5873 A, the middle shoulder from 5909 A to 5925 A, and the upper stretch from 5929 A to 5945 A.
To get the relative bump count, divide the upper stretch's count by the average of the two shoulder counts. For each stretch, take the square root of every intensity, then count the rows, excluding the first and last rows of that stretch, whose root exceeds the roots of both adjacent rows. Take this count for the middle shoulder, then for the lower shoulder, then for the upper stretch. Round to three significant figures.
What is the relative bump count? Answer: 2.00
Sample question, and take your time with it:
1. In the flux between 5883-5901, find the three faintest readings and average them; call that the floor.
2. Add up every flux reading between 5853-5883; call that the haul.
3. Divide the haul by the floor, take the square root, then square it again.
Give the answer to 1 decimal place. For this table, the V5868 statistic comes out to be 18.8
